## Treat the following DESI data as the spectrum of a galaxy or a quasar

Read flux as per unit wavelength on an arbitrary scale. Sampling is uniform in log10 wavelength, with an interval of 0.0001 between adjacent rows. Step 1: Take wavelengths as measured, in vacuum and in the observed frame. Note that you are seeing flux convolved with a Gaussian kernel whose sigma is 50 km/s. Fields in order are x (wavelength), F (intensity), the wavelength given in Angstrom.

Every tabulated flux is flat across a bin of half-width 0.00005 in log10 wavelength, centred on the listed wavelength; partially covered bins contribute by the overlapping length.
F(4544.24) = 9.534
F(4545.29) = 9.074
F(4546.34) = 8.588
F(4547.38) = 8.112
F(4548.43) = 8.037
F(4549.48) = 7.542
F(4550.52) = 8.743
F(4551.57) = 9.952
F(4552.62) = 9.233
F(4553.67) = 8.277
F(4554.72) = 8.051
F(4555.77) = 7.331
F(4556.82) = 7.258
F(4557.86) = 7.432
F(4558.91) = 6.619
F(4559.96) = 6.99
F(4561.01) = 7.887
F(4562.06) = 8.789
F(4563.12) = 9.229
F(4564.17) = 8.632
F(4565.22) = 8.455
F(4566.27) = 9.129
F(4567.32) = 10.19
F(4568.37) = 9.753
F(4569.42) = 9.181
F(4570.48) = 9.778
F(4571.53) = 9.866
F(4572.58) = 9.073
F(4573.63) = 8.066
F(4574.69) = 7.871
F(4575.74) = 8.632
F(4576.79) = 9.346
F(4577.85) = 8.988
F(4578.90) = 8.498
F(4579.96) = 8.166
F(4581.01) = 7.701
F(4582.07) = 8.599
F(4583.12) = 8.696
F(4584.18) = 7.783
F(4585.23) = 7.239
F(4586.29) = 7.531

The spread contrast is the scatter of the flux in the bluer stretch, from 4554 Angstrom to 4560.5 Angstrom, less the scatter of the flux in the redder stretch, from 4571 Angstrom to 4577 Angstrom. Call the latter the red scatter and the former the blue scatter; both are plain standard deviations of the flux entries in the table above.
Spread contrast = -0.3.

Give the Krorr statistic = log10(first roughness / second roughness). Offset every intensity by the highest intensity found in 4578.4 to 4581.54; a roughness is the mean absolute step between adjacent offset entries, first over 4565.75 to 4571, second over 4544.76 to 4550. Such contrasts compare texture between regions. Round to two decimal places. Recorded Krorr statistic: 0.24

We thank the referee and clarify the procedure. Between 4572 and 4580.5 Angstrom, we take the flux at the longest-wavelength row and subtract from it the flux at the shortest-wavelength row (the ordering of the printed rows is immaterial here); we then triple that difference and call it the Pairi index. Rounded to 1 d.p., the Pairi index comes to -2.7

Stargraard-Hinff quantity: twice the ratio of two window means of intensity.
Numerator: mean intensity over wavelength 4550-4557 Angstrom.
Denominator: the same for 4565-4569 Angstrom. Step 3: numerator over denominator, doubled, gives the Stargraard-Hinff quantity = 1.79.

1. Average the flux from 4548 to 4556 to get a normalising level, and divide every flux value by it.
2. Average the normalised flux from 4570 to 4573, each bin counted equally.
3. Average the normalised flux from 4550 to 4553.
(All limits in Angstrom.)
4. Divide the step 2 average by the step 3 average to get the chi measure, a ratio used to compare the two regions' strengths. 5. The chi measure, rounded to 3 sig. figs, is 1.03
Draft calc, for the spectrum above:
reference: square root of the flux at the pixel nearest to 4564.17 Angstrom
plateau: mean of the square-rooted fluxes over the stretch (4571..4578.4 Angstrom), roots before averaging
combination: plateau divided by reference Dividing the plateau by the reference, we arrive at 1.01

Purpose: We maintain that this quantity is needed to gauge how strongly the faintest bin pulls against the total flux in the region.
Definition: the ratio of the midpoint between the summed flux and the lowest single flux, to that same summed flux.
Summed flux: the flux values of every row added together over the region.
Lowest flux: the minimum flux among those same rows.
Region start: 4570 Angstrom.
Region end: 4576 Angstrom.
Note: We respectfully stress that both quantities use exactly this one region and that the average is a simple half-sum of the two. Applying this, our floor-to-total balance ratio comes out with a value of 0.57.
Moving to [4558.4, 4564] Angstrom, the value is 0.58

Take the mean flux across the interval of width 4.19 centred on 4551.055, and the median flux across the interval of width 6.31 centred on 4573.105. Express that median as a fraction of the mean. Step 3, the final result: 1.00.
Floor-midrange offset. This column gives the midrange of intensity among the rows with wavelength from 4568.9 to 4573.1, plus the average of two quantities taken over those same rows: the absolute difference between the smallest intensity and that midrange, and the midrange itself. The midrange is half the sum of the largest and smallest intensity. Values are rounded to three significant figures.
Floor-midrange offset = 14.4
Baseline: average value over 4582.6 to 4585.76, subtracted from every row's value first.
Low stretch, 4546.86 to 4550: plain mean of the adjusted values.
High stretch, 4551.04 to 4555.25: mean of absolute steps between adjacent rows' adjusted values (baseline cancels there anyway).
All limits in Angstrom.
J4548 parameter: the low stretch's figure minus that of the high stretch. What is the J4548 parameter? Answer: -0.6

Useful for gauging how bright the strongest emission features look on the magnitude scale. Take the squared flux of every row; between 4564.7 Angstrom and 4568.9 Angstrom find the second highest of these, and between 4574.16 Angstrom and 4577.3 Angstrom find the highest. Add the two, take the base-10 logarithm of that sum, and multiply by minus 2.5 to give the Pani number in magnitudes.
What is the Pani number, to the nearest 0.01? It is -5.65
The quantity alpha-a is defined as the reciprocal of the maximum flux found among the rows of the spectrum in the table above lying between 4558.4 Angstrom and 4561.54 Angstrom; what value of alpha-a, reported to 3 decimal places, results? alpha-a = 0.127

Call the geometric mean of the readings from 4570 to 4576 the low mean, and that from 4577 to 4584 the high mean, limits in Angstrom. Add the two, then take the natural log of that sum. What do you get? 2.849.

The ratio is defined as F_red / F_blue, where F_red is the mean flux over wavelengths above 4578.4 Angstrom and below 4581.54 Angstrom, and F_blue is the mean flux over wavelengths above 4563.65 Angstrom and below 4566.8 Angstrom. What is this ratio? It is 0.93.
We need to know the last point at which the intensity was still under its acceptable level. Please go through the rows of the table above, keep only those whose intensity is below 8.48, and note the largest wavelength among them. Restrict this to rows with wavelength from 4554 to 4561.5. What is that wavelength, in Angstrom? 4561.01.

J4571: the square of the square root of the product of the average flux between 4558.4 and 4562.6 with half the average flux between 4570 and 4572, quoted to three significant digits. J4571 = 37.2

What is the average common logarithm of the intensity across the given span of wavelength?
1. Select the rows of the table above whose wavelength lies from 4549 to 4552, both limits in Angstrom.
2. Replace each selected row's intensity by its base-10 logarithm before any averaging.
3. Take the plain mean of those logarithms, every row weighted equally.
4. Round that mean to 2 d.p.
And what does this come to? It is 0.94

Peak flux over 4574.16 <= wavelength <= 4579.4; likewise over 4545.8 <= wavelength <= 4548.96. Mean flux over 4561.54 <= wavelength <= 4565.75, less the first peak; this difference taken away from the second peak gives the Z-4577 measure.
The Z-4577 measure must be 9.2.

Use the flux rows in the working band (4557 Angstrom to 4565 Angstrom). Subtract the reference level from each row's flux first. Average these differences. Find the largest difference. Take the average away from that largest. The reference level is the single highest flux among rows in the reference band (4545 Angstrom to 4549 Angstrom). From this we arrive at 1.3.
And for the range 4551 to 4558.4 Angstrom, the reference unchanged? 1.7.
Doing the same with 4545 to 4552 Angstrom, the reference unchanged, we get 1.4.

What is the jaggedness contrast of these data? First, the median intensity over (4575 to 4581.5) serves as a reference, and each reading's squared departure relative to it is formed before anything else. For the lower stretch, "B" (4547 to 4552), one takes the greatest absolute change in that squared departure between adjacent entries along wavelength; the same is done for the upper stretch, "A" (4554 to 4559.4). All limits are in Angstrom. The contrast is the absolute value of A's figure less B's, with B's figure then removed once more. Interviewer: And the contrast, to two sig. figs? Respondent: -1.3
